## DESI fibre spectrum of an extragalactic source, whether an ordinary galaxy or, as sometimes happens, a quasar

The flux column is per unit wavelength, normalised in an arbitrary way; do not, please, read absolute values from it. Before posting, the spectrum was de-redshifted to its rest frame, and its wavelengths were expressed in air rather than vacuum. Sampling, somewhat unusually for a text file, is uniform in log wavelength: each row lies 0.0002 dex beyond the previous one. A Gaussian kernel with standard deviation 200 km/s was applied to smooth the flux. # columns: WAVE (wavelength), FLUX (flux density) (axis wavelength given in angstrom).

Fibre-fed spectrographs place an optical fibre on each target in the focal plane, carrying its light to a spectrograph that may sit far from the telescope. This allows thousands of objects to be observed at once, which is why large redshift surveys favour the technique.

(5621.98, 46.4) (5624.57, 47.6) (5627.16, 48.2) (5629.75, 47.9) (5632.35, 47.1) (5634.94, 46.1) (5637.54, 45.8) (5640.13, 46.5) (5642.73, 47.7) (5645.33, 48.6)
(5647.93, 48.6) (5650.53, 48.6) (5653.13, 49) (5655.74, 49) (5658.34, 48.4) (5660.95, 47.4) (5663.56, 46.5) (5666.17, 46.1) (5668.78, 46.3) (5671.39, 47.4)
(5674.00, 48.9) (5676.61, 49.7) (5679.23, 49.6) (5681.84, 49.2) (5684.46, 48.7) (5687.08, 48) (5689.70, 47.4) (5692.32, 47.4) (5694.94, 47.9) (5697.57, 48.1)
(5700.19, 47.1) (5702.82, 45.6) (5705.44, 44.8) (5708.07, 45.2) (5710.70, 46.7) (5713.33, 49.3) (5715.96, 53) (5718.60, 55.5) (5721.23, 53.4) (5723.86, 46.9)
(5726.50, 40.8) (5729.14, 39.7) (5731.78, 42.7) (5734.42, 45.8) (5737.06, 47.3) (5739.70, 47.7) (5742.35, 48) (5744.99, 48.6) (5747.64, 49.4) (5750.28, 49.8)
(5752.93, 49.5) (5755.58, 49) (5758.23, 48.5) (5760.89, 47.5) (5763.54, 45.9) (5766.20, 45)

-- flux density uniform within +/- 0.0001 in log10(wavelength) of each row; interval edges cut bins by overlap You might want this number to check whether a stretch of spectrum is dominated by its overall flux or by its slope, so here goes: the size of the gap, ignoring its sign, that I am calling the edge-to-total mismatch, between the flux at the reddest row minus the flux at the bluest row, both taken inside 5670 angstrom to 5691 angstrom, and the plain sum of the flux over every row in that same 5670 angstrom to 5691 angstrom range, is 389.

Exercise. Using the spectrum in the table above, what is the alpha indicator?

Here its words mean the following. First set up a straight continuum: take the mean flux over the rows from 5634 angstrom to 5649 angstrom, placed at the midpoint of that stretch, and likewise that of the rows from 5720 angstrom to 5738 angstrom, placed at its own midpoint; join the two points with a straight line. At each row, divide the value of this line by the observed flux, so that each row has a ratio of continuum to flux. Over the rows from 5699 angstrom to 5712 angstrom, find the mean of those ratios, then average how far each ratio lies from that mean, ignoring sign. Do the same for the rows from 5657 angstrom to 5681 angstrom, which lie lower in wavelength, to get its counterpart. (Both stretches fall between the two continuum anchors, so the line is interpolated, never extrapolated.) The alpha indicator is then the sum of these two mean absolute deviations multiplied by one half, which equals 0.022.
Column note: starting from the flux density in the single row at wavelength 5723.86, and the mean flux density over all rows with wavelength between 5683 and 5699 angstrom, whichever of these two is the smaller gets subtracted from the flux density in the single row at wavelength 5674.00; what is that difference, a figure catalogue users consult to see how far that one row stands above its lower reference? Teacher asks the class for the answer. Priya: 2.0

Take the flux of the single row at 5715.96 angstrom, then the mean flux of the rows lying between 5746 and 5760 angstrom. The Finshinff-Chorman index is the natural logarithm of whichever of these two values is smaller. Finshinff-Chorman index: 3.90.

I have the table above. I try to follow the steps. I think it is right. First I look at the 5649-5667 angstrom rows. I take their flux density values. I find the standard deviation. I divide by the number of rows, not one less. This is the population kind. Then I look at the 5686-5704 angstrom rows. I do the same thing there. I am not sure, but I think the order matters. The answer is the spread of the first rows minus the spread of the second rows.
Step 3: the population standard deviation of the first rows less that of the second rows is 0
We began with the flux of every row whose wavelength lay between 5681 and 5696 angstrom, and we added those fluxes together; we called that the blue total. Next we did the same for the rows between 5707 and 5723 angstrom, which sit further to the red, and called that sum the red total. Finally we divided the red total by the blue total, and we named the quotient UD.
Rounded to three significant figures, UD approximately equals 1.05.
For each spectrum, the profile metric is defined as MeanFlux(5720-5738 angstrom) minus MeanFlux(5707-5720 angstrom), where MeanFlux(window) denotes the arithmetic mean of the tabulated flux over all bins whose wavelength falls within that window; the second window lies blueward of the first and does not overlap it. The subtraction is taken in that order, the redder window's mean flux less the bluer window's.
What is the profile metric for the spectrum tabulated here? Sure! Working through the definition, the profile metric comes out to -5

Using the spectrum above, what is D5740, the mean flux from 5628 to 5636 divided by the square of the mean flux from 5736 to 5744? 0.0207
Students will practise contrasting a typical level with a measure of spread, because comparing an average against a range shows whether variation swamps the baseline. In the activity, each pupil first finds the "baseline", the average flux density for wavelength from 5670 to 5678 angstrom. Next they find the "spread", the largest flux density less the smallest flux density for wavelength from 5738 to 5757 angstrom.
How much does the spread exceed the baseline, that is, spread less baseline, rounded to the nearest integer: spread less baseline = -47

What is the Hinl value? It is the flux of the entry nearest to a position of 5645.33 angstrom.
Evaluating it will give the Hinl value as 48.6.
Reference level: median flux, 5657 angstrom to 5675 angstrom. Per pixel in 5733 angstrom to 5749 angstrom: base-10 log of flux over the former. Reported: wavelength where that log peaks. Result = 5747.64 angstrom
